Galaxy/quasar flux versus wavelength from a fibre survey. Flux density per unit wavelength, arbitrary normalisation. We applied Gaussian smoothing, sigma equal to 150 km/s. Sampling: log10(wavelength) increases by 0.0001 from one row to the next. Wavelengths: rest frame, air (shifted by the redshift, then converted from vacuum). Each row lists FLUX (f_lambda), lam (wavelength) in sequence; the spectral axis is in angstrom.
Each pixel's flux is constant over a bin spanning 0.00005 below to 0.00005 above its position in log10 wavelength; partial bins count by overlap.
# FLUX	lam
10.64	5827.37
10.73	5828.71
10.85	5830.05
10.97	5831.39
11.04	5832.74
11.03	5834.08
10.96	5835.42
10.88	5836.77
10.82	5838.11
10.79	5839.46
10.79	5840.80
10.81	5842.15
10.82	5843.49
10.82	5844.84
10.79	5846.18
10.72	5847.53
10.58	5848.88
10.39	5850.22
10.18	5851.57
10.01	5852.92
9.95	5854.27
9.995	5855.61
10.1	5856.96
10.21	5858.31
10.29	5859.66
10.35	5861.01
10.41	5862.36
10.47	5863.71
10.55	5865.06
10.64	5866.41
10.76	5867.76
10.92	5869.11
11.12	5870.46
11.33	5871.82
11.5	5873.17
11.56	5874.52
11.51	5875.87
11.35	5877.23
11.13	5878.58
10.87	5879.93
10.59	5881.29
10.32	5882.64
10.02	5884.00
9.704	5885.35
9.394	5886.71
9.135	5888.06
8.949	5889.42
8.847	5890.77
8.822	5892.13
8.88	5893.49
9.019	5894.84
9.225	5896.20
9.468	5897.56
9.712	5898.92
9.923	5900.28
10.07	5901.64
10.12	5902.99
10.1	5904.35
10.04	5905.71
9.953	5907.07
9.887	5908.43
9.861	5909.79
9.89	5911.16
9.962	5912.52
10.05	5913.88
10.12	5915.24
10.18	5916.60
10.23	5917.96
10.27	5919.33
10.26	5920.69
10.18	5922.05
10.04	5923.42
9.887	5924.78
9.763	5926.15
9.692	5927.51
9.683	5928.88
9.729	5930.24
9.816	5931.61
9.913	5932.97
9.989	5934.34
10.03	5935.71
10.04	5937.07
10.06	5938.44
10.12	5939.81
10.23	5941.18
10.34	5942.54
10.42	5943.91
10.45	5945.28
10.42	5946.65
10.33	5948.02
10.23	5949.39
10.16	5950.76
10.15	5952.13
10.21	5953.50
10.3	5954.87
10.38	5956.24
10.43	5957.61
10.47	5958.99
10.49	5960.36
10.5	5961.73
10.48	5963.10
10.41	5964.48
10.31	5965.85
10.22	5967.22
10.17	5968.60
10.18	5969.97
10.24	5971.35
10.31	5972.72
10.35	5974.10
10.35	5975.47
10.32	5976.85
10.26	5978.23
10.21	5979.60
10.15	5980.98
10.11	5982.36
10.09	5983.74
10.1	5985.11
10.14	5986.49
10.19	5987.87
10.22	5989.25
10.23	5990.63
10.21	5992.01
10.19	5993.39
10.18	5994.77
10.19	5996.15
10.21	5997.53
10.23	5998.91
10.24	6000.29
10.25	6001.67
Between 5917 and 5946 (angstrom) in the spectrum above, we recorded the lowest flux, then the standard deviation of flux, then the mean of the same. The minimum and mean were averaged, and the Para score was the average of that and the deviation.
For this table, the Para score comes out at 5.05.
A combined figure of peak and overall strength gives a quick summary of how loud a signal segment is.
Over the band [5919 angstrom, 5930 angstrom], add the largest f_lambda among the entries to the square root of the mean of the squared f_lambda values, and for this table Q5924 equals 20.2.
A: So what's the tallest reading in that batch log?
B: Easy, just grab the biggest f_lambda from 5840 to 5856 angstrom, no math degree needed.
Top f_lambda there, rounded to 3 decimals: 10.820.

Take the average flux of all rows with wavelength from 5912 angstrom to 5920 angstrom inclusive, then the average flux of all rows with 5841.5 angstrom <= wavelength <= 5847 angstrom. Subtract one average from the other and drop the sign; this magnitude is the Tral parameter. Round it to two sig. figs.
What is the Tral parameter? 0.67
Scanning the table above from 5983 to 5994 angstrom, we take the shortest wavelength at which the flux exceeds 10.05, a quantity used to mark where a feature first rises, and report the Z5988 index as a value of 5983.74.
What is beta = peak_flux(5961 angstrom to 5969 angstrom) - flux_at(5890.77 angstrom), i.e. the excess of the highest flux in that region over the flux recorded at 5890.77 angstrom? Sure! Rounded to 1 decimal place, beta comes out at 1.7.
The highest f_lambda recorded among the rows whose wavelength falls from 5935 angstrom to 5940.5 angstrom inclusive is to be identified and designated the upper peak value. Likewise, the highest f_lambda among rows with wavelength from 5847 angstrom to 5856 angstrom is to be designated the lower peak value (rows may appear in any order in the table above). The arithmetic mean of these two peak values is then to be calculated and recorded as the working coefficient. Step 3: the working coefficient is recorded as 10.42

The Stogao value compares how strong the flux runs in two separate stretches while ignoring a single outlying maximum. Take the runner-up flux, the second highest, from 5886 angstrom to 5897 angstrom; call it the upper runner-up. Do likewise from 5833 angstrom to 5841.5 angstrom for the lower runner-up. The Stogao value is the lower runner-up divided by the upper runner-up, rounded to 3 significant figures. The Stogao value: 1.19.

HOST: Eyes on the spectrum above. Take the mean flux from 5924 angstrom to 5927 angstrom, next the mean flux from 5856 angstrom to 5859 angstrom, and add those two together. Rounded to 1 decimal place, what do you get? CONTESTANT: 20.0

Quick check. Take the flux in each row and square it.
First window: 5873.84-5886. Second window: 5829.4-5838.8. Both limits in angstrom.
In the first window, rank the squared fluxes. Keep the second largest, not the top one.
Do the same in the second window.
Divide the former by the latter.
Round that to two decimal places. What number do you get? 1.09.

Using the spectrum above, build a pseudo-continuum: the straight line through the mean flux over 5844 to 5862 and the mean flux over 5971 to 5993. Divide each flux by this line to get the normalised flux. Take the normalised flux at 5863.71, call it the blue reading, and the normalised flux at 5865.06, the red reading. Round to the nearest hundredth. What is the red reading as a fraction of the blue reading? 1.01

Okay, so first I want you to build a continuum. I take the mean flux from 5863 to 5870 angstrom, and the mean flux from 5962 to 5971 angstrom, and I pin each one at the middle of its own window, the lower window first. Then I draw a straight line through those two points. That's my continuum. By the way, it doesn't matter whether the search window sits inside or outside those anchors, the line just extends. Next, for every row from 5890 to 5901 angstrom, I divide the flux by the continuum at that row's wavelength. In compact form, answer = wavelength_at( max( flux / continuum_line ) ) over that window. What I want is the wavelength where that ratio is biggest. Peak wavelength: 5900.28 angstrom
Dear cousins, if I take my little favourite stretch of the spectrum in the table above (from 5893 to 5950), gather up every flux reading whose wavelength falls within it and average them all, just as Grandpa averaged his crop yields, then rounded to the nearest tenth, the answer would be 10.0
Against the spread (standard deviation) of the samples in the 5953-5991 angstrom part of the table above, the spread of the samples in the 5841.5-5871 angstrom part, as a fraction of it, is 2.7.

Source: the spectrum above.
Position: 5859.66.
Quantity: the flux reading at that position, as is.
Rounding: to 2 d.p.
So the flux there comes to 10.29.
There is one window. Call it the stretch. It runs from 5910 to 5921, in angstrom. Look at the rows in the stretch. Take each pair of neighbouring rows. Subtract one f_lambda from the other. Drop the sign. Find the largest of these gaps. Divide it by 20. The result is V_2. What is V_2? 0.004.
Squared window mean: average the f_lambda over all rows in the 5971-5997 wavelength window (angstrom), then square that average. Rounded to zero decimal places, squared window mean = 104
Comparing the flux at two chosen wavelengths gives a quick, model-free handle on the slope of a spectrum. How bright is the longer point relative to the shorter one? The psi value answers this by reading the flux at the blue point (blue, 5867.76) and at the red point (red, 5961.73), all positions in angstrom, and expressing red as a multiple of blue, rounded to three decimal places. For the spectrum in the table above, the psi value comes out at 0.976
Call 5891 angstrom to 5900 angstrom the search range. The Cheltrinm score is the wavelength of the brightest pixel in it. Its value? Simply 5898.92 angstrom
